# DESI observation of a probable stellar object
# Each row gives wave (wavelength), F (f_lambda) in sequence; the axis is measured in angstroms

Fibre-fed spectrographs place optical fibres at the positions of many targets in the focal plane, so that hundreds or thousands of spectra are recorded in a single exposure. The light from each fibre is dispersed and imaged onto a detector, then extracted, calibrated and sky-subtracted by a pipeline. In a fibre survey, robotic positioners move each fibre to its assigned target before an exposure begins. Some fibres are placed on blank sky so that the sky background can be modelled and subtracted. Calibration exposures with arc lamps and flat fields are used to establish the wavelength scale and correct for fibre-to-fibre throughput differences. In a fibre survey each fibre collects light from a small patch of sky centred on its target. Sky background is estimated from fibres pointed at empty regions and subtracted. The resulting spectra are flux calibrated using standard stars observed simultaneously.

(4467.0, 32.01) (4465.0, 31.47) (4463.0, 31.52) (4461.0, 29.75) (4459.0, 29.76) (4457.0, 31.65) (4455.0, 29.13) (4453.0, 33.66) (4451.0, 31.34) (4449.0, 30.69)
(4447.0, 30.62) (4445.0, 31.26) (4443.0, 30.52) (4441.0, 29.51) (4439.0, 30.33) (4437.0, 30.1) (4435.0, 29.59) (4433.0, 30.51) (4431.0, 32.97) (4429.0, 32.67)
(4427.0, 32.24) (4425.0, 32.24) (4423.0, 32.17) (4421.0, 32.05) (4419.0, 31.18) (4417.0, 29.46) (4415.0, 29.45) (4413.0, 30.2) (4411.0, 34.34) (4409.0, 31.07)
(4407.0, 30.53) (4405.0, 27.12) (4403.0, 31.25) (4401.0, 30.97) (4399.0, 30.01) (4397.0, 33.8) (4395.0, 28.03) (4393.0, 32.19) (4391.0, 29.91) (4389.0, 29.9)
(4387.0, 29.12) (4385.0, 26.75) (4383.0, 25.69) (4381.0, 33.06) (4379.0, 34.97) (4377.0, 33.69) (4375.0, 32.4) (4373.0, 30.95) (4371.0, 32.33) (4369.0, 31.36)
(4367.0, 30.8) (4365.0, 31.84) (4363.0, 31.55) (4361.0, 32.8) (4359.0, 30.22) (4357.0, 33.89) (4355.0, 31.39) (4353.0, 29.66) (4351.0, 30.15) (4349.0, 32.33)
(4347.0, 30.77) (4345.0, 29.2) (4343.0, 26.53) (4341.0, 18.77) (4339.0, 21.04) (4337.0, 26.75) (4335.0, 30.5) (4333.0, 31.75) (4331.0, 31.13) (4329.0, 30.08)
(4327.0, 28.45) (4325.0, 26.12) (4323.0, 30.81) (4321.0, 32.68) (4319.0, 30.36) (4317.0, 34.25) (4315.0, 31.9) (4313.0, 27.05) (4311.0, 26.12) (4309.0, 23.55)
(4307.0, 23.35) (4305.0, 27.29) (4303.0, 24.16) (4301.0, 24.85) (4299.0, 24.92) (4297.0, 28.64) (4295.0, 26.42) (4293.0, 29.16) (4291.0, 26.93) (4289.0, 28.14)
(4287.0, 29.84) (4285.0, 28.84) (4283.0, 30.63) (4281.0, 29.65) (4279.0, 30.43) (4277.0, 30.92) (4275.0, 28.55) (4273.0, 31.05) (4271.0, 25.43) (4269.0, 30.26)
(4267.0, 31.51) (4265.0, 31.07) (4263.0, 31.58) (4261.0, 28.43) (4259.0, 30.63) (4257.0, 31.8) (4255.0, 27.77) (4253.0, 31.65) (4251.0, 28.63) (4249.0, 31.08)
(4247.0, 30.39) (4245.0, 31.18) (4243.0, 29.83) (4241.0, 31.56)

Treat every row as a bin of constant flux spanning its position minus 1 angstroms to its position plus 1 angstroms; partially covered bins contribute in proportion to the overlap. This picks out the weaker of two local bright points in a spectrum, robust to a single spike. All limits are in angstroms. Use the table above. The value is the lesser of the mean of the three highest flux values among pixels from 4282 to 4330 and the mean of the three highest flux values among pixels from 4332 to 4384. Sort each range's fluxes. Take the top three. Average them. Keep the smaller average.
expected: 32.9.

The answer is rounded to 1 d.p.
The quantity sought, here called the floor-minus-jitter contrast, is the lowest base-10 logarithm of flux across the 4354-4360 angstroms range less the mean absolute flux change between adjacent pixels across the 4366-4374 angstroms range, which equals 0.5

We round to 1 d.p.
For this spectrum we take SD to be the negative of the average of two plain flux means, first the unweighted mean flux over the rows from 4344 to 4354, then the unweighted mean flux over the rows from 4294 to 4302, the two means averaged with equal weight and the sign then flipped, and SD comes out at -28.3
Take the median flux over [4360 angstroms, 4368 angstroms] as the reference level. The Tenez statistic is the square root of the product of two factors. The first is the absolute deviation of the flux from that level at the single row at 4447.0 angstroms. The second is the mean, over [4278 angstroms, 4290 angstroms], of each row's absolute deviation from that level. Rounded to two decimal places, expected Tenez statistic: 1.50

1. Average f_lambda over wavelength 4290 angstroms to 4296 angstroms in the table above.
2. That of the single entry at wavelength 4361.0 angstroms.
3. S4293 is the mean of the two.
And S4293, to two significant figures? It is 30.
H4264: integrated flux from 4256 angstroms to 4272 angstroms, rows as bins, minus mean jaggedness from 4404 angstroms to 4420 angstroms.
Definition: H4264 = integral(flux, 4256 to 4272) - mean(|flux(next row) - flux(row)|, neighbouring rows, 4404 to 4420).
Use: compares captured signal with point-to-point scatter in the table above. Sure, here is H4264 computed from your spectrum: 479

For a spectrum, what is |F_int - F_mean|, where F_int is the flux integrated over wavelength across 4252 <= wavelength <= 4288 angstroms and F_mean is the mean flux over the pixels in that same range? 1050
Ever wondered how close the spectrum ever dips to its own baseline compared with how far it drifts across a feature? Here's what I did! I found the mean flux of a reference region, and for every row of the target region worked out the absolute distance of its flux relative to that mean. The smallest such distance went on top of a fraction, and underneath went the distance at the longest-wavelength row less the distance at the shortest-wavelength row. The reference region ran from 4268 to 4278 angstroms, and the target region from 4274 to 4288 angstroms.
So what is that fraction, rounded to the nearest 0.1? -4.3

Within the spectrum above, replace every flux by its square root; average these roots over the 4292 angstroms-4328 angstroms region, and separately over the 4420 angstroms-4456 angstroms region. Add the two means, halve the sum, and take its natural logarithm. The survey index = 1.691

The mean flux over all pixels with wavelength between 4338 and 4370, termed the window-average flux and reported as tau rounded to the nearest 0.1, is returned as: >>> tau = 29.5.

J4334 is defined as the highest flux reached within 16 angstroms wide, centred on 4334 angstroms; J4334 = 31.75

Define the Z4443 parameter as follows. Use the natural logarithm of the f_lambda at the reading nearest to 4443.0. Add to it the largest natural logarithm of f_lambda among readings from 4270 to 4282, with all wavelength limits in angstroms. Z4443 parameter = 6.85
